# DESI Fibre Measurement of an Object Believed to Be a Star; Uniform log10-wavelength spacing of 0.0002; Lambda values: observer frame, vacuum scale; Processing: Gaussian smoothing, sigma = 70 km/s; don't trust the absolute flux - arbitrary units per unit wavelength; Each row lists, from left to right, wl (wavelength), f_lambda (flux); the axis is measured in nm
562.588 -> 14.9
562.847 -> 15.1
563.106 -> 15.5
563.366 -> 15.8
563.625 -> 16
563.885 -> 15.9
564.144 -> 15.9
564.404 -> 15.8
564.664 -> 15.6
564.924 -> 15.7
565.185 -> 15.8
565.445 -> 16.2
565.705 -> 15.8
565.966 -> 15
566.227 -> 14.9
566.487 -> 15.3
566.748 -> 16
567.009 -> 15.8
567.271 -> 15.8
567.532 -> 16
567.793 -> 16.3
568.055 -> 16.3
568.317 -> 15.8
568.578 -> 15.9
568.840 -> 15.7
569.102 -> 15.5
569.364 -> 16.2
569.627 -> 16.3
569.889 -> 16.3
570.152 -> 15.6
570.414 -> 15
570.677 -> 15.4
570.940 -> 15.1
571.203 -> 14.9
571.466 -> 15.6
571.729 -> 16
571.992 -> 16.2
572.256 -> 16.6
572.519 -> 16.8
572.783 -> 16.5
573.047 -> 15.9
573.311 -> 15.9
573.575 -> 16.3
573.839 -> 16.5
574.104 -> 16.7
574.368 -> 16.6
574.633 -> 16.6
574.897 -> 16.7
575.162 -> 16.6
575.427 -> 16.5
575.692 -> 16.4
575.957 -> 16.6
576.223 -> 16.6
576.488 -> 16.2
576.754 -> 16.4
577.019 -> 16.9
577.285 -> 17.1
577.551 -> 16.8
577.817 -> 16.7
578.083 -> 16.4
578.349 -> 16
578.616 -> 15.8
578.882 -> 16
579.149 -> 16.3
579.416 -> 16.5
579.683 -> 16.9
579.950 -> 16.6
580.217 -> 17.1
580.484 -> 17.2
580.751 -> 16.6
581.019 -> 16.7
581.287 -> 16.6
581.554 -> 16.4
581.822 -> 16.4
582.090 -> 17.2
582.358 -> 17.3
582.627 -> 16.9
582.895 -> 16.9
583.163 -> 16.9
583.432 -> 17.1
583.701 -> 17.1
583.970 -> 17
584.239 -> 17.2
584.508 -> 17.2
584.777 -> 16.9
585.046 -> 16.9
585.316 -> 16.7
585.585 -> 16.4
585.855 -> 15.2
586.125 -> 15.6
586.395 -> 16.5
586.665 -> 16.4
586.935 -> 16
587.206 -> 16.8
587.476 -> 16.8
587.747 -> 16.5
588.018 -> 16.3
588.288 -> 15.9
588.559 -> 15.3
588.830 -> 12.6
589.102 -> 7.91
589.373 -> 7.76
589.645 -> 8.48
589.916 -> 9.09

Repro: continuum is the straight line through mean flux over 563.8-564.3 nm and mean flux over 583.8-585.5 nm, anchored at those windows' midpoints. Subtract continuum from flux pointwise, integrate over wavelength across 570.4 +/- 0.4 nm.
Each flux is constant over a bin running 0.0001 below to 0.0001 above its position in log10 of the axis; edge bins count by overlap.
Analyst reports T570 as -0.71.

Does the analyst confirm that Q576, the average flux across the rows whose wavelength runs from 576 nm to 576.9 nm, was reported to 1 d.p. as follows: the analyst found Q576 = 16.4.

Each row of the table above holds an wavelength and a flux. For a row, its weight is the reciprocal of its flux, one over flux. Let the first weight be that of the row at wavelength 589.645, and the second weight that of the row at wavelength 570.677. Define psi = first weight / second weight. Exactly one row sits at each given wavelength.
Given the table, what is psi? 1.82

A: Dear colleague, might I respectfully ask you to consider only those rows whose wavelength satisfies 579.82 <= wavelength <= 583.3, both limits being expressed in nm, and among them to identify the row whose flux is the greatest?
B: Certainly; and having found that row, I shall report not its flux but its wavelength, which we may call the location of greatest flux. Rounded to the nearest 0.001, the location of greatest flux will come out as 582.358 nm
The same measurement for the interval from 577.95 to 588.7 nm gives 582.358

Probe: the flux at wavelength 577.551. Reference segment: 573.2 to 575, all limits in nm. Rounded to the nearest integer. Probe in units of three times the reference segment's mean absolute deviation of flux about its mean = 26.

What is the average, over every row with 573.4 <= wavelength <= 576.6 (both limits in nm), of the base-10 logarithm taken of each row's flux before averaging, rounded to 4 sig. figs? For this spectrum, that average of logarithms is 1.218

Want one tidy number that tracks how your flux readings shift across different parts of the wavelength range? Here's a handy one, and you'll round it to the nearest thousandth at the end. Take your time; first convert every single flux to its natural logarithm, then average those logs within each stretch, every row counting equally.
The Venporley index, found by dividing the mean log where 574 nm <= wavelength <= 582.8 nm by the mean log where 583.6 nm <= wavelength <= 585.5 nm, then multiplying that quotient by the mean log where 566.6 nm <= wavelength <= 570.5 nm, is 2.744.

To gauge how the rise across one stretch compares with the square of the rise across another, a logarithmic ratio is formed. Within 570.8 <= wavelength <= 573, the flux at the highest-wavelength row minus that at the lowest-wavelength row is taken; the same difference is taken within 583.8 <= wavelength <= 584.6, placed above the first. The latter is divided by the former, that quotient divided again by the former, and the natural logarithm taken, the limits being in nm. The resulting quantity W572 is -2.3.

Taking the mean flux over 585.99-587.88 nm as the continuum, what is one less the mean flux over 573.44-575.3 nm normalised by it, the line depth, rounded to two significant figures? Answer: -0.012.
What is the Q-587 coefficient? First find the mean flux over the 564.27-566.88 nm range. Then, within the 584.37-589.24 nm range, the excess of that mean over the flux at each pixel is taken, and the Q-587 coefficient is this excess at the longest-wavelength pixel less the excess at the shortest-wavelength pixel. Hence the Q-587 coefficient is 9.3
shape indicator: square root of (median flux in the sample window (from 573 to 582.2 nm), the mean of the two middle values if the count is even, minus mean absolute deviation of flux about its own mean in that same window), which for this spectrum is 4.04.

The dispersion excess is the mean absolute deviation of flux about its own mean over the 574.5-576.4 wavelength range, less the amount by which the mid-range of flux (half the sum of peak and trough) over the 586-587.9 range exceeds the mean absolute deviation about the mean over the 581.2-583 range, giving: -15.8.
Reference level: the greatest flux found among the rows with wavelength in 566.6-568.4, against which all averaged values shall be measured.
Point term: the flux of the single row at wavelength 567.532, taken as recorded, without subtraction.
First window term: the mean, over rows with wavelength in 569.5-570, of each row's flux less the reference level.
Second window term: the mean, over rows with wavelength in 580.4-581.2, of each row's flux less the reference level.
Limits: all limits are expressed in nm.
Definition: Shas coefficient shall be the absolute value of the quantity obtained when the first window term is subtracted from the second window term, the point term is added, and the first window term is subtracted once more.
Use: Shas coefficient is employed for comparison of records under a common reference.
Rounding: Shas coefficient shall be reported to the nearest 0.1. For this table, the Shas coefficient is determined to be 16.5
